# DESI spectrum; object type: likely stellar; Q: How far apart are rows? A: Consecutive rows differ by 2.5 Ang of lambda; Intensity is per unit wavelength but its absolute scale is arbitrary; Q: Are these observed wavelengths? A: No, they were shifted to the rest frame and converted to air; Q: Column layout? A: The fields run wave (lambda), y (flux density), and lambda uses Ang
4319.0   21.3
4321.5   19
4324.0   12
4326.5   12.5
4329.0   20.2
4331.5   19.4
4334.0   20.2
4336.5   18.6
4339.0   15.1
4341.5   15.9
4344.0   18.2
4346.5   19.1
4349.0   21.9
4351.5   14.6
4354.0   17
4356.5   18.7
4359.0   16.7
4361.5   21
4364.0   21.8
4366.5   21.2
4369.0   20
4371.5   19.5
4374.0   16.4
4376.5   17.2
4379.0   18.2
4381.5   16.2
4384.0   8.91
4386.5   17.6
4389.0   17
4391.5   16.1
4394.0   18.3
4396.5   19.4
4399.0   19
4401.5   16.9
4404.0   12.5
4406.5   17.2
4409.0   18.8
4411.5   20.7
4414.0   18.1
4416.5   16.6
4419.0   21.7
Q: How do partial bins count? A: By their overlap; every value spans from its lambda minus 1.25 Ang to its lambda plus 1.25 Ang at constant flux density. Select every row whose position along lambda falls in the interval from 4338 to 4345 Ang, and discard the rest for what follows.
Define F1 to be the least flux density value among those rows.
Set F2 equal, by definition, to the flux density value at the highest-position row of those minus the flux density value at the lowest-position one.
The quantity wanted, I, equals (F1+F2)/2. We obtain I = 9.1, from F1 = 15.1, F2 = 3.1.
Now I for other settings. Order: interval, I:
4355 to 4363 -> 9.5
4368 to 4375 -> 6.4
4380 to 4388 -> 5.2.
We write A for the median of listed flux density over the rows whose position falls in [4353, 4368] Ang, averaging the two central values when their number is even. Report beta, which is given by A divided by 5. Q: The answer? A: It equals 3.97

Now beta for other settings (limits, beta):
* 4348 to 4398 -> 3.58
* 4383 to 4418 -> 3.48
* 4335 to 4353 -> 3.64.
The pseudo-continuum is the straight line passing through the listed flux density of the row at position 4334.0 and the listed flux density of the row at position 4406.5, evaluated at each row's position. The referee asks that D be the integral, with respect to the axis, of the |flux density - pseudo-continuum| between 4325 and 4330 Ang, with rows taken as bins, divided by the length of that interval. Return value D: 4.5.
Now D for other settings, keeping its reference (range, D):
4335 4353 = 2.8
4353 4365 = 2.0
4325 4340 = 2.6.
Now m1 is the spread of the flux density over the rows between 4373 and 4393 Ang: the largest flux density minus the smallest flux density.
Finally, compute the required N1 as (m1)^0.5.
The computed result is 3.05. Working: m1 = 9.3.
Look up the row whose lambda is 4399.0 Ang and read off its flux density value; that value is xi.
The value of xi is 19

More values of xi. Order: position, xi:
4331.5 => 19.4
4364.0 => 21.8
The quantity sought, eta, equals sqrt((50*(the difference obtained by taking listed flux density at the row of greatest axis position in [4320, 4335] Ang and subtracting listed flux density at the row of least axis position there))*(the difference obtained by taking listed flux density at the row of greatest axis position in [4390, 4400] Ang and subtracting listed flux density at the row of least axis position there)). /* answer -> 13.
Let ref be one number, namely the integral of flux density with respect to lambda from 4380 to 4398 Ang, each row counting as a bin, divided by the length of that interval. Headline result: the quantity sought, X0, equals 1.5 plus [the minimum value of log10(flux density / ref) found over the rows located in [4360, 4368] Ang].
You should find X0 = 1.61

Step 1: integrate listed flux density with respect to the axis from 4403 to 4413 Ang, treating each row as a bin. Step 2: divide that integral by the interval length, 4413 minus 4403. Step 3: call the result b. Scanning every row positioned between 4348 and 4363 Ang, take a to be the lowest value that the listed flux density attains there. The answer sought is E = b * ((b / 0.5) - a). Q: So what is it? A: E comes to 354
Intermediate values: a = 14.6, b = 17.4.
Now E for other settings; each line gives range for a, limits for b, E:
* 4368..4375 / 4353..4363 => 379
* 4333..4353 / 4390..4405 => 336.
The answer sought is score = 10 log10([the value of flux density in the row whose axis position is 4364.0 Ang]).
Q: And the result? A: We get 13.4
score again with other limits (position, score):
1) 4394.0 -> 12.6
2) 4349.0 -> 13.4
